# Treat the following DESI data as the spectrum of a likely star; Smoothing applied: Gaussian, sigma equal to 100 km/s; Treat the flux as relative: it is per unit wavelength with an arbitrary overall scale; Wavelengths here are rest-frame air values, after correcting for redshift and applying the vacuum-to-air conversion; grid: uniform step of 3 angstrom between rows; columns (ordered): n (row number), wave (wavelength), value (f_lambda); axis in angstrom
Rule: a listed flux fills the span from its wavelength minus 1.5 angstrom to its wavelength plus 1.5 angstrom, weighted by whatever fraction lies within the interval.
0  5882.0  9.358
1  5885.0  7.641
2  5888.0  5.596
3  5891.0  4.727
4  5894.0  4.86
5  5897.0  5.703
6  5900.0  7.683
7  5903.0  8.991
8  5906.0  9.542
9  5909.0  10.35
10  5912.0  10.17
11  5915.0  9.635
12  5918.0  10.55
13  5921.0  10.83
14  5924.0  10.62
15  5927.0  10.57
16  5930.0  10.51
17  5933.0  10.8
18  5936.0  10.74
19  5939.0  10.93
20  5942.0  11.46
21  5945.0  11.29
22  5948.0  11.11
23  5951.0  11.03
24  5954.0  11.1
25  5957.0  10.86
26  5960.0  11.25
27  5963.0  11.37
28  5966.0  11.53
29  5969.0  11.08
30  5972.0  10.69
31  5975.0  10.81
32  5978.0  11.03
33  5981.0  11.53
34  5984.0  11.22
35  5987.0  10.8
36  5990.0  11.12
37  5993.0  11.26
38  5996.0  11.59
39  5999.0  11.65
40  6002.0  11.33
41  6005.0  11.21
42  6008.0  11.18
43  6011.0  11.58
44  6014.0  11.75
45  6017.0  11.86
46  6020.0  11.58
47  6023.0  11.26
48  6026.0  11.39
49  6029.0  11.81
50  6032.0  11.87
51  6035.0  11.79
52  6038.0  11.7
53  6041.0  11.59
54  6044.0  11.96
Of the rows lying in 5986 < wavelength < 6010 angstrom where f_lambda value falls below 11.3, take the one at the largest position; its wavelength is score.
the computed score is 6008.0 angstrom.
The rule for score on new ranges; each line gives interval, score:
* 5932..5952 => 5951.0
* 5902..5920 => 5918.0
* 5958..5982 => 5978.0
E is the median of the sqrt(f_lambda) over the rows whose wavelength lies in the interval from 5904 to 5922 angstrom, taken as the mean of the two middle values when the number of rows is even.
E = 3.20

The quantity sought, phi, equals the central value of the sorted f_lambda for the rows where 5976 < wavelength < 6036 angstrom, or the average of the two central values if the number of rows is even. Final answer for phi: 11.46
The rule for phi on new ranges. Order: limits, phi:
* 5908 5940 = 10.57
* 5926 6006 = 11.11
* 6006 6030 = 11.58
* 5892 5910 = 8.34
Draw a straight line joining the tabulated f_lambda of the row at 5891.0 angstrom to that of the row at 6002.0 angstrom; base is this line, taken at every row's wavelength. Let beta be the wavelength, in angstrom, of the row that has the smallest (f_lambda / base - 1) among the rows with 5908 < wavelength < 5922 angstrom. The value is 5915.0 angstrom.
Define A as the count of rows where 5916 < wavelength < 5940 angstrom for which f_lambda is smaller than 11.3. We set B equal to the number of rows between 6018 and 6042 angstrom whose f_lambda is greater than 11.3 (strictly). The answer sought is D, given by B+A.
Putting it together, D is 15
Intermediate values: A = 8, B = 7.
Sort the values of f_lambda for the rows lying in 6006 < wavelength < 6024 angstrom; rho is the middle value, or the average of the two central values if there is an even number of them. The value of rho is 11.6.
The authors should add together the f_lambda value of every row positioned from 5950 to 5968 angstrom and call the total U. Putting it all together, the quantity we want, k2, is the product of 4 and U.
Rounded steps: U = 67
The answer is 269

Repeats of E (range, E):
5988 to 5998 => 3.36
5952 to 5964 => 3.34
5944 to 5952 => 3.33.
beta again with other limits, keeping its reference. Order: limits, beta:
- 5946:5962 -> 5957.0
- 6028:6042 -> 6041.0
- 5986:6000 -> 5987.0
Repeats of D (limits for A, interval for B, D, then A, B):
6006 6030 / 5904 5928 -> 2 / 2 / 0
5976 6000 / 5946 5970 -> 7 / 5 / 2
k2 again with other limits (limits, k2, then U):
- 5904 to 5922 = 244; 61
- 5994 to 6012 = 274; 69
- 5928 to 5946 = 263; 66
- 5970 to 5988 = 264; 66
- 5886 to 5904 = 150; 38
